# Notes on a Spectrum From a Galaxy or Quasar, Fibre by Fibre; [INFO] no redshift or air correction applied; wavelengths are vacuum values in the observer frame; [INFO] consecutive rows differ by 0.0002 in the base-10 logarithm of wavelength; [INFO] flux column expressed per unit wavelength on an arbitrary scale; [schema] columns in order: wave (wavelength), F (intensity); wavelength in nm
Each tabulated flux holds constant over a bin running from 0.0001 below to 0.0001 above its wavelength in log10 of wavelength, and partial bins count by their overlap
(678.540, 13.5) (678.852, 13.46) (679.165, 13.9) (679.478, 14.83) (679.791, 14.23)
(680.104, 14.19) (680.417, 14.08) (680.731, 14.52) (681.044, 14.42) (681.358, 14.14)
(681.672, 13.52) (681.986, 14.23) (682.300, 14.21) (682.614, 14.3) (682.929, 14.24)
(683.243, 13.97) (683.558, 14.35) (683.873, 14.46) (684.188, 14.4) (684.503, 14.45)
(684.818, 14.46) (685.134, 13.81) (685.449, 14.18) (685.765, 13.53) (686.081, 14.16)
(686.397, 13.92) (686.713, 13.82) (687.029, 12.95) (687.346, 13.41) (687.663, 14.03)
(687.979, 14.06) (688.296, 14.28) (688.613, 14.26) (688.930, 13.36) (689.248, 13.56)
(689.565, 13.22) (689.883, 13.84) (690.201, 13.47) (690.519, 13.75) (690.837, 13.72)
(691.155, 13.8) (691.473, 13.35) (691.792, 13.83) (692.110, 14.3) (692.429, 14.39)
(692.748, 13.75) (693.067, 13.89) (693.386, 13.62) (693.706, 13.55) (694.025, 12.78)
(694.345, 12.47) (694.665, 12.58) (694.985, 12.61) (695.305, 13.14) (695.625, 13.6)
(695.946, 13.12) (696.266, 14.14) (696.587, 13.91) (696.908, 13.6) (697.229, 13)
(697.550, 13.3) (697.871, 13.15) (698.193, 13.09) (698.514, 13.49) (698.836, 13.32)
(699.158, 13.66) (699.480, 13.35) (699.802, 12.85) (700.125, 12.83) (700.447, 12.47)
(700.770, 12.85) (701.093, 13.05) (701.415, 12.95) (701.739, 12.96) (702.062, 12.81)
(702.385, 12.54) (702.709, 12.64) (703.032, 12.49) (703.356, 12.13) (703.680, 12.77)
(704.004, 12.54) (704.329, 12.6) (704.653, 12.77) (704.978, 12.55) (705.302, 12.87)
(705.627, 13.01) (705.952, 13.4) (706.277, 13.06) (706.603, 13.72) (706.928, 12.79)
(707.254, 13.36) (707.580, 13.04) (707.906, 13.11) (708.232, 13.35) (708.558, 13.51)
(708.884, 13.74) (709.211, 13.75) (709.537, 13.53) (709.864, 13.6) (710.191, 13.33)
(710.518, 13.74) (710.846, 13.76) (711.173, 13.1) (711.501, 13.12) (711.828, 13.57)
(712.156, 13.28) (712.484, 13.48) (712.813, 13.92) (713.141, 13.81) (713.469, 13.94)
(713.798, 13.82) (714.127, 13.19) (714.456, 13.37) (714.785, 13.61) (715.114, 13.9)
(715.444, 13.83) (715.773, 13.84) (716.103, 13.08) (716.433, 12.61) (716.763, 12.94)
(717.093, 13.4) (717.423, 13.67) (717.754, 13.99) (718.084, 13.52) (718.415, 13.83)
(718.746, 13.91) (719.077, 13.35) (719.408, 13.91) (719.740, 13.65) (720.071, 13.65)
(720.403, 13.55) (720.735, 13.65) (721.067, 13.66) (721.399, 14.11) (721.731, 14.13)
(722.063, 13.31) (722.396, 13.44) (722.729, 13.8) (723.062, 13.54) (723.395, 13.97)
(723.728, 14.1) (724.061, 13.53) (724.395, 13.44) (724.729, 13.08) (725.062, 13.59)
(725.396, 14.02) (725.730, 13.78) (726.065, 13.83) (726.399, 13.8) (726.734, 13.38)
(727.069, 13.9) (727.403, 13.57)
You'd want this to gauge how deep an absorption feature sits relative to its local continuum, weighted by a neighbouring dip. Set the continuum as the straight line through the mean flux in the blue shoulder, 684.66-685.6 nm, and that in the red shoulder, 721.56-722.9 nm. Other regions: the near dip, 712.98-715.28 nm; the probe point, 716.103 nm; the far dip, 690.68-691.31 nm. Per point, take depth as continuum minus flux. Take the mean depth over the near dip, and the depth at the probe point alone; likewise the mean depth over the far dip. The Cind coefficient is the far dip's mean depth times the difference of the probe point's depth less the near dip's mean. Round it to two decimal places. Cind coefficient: 0.18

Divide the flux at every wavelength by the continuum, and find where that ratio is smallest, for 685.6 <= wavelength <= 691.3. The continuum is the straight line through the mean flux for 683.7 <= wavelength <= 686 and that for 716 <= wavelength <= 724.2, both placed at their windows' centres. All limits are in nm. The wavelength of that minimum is 687.029 nm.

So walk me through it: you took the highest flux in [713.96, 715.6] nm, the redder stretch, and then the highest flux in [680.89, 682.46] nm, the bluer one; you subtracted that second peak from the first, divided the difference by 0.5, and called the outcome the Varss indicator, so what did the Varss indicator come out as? -1.0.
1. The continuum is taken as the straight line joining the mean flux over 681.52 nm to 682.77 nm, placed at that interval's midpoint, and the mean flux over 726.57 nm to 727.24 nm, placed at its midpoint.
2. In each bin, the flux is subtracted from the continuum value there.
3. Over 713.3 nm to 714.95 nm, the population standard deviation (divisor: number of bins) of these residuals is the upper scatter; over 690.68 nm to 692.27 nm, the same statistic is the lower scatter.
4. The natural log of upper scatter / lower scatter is -0.11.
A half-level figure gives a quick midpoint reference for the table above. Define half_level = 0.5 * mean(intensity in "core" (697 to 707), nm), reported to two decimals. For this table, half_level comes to 6.47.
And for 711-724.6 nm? 6.80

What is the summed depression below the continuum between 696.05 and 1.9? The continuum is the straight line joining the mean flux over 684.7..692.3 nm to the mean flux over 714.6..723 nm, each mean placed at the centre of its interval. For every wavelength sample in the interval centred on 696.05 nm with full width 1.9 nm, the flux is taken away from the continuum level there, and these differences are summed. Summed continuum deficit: 1.0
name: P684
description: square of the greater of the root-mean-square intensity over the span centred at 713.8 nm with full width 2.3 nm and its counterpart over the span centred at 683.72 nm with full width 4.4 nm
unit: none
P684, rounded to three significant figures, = 200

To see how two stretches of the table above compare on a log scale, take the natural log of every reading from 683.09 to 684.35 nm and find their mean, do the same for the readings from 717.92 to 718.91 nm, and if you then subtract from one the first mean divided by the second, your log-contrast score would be -0.015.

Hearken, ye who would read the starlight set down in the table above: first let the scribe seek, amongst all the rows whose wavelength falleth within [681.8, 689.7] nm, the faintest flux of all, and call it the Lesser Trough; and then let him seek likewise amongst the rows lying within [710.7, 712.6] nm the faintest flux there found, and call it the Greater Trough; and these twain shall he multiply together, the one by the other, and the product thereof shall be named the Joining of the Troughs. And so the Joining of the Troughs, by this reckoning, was 170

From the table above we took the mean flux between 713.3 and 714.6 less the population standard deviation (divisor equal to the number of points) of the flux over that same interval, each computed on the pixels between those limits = 13.3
